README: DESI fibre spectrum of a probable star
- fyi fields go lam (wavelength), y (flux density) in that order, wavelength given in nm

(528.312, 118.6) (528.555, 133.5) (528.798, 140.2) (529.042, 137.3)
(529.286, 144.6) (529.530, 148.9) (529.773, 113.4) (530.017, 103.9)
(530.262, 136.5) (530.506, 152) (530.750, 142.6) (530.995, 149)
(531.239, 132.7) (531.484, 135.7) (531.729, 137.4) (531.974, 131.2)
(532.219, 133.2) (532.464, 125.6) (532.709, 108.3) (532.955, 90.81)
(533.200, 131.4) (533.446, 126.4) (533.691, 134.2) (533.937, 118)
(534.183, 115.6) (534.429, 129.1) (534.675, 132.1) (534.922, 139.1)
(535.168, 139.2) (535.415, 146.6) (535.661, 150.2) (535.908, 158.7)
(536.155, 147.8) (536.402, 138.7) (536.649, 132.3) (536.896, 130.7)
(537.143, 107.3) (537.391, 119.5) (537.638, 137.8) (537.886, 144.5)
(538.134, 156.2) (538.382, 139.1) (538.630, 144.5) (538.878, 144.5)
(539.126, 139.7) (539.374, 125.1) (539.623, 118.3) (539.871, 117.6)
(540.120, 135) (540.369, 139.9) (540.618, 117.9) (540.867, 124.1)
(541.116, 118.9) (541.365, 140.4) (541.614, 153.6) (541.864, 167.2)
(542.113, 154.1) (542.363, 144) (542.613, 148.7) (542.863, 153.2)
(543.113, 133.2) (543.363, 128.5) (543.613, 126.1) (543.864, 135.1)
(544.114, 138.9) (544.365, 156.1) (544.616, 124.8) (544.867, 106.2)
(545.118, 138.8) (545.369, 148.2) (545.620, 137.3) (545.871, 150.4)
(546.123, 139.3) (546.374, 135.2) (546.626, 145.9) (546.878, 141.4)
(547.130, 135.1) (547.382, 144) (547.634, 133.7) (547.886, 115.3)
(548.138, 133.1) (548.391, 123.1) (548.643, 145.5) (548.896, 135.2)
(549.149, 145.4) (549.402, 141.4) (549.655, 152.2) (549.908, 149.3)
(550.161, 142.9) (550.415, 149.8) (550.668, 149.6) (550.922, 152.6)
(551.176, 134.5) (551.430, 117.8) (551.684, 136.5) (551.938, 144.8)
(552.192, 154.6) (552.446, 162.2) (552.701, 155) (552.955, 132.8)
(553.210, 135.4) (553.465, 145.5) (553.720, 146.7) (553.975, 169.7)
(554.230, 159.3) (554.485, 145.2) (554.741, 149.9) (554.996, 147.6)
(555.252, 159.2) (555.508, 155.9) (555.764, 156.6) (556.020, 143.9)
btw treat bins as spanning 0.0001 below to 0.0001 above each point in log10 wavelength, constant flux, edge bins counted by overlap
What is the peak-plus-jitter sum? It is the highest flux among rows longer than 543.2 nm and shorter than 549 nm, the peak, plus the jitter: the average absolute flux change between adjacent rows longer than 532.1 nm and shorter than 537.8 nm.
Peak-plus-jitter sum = 167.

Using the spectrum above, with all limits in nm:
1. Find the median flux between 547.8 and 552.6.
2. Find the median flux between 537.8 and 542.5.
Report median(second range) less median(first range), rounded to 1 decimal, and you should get -4.9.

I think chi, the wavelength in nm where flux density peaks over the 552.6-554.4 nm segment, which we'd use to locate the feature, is 553.975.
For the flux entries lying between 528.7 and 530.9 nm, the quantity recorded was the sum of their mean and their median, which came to 276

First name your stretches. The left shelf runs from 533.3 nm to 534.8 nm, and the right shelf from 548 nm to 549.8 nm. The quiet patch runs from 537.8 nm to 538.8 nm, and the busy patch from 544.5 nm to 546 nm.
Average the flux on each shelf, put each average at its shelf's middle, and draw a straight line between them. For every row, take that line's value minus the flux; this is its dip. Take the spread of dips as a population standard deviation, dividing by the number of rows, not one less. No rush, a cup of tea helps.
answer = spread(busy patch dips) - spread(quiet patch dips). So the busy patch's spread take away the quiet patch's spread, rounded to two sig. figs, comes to 8.4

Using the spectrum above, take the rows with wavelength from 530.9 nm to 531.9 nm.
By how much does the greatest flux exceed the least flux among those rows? 16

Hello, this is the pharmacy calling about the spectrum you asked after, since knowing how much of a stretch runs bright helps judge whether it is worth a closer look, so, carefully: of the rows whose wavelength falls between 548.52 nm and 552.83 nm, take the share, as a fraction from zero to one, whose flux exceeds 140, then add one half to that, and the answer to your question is 1.3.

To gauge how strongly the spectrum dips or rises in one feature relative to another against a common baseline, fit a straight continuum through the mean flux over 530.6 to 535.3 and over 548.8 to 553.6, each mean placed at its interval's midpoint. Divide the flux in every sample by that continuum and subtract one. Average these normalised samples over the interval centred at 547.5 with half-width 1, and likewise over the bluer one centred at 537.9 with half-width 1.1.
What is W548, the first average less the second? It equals -0.07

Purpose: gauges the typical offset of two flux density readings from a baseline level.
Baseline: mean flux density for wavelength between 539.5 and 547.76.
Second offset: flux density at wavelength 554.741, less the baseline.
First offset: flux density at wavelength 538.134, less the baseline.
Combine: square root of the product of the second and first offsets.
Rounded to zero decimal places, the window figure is 15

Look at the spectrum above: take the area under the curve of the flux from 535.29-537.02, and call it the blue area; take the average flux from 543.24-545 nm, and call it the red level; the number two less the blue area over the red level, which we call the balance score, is 0.1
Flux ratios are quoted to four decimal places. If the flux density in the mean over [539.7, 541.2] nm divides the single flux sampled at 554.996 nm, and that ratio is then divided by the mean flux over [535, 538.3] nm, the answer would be 0.0084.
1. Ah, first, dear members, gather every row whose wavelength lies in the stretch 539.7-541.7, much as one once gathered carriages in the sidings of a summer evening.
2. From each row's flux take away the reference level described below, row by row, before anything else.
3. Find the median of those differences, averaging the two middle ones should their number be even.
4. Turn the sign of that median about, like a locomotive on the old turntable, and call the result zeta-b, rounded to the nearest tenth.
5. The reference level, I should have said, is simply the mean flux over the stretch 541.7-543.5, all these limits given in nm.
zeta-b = 17.4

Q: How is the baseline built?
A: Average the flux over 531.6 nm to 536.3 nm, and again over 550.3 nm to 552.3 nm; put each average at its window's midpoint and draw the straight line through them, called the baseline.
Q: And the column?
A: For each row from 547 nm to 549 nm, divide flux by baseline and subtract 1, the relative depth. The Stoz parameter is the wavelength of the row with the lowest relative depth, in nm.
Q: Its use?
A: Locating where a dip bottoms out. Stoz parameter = 547.886 nm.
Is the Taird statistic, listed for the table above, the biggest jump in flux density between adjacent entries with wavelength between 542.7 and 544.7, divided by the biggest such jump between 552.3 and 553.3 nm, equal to 1.4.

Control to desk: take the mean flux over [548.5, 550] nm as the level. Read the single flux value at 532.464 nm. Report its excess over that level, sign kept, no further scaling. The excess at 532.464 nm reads -19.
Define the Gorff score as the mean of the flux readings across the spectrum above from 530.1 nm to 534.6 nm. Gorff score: 129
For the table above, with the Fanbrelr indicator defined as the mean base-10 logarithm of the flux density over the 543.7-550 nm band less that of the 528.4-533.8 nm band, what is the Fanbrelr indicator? 0.023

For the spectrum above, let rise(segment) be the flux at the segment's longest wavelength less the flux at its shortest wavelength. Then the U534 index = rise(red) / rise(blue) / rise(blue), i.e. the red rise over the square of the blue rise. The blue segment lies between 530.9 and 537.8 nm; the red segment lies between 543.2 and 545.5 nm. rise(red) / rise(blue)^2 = 0.16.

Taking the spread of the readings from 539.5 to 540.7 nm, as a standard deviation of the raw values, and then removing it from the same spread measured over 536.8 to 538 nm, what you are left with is 4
